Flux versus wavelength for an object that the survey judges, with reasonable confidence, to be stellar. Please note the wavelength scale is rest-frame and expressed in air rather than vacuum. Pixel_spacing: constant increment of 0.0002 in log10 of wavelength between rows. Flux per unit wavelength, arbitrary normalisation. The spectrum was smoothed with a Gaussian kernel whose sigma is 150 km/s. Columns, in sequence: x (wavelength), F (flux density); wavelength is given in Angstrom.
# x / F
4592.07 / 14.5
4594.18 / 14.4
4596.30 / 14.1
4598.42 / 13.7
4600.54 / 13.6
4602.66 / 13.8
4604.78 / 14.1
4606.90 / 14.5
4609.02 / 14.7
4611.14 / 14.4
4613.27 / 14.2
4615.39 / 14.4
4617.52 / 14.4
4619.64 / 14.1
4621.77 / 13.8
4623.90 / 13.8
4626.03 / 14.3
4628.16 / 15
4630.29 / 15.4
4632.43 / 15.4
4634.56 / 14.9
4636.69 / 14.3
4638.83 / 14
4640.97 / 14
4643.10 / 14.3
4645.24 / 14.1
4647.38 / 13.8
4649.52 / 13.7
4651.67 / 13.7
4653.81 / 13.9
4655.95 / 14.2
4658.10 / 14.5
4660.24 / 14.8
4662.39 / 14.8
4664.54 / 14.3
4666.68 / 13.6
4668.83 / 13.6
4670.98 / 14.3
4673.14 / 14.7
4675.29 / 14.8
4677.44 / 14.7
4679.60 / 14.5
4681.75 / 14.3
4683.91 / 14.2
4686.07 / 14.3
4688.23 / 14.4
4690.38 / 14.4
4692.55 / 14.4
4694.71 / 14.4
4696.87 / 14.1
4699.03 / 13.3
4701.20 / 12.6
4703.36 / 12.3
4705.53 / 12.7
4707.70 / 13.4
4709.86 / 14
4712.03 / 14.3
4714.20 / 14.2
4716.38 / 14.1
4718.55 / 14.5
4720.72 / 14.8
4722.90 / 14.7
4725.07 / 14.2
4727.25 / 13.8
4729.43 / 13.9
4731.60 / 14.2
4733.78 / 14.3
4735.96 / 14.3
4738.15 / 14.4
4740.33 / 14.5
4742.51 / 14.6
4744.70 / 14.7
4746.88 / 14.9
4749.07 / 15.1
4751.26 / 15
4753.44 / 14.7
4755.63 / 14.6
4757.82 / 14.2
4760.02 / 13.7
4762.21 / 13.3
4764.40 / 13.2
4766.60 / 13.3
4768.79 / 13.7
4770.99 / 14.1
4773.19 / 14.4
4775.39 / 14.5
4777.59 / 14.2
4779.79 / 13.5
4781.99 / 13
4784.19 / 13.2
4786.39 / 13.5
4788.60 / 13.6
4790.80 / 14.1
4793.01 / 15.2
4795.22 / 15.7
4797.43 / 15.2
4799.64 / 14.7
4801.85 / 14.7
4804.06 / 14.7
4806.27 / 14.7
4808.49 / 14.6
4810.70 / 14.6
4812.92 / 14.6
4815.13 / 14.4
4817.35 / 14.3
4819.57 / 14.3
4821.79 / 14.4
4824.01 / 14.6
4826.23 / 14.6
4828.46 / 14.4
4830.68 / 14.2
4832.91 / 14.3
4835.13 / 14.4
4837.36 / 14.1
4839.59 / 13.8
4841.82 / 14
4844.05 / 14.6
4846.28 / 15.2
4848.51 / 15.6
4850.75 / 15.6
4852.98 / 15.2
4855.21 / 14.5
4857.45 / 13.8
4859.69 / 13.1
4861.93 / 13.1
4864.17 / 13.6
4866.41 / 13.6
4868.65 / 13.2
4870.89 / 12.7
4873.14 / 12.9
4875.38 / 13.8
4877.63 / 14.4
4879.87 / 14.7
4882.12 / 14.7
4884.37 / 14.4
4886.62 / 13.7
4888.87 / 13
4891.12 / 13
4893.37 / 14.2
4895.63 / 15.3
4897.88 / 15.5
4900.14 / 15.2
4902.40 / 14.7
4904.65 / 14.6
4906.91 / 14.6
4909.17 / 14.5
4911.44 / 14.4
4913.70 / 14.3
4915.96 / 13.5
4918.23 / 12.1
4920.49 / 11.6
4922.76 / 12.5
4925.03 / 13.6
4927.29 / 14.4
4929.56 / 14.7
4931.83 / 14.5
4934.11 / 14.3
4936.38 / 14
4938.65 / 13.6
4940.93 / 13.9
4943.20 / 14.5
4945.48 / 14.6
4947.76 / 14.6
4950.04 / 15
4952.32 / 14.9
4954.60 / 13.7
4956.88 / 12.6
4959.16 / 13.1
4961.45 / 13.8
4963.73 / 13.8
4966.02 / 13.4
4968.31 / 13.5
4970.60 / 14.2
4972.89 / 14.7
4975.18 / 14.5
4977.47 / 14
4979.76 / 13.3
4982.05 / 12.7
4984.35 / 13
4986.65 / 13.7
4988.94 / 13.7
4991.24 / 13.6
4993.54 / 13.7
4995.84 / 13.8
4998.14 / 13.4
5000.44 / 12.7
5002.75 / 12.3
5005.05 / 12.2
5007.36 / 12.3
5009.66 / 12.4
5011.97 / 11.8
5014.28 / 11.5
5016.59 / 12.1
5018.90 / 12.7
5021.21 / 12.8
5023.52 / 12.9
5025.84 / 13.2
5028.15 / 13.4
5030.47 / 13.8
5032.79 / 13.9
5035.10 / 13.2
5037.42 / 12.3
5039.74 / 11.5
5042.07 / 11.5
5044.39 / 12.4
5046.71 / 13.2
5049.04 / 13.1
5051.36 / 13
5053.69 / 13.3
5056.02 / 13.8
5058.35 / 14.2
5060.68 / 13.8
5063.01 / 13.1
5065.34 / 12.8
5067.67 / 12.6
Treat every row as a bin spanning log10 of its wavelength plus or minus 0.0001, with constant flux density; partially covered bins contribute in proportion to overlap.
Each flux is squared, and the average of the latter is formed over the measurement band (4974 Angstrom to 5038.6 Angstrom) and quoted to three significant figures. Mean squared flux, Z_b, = 170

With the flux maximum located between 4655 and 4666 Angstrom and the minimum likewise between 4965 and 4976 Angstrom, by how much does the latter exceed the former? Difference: -1.4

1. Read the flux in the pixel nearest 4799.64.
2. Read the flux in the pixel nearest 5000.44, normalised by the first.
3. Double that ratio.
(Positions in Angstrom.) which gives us 1.73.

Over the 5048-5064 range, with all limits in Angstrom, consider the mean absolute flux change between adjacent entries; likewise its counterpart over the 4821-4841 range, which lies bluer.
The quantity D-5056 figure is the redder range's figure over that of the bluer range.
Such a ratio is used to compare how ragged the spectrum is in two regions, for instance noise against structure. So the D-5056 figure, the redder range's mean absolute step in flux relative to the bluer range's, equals 2.3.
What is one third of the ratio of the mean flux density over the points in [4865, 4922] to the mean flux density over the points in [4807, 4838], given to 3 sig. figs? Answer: 0.322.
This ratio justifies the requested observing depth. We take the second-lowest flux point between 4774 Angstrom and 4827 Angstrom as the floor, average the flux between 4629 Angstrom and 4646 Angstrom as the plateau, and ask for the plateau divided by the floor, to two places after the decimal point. 1.10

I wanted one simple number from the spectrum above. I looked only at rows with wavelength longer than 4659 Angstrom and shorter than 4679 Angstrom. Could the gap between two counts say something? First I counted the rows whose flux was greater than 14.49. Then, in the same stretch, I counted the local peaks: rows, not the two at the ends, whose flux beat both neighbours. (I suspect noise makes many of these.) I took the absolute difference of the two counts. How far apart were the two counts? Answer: 4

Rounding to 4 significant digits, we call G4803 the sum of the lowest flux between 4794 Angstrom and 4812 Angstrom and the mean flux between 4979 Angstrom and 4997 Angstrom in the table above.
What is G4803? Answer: 28.04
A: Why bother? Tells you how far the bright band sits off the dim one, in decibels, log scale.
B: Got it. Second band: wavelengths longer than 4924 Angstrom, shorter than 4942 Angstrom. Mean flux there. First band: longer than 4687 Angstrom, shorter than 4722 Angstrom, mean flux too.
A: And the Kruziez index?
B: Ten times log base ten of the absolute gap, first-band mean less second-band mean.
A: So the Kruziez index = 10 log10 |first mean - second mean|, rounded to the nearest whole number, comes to -6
